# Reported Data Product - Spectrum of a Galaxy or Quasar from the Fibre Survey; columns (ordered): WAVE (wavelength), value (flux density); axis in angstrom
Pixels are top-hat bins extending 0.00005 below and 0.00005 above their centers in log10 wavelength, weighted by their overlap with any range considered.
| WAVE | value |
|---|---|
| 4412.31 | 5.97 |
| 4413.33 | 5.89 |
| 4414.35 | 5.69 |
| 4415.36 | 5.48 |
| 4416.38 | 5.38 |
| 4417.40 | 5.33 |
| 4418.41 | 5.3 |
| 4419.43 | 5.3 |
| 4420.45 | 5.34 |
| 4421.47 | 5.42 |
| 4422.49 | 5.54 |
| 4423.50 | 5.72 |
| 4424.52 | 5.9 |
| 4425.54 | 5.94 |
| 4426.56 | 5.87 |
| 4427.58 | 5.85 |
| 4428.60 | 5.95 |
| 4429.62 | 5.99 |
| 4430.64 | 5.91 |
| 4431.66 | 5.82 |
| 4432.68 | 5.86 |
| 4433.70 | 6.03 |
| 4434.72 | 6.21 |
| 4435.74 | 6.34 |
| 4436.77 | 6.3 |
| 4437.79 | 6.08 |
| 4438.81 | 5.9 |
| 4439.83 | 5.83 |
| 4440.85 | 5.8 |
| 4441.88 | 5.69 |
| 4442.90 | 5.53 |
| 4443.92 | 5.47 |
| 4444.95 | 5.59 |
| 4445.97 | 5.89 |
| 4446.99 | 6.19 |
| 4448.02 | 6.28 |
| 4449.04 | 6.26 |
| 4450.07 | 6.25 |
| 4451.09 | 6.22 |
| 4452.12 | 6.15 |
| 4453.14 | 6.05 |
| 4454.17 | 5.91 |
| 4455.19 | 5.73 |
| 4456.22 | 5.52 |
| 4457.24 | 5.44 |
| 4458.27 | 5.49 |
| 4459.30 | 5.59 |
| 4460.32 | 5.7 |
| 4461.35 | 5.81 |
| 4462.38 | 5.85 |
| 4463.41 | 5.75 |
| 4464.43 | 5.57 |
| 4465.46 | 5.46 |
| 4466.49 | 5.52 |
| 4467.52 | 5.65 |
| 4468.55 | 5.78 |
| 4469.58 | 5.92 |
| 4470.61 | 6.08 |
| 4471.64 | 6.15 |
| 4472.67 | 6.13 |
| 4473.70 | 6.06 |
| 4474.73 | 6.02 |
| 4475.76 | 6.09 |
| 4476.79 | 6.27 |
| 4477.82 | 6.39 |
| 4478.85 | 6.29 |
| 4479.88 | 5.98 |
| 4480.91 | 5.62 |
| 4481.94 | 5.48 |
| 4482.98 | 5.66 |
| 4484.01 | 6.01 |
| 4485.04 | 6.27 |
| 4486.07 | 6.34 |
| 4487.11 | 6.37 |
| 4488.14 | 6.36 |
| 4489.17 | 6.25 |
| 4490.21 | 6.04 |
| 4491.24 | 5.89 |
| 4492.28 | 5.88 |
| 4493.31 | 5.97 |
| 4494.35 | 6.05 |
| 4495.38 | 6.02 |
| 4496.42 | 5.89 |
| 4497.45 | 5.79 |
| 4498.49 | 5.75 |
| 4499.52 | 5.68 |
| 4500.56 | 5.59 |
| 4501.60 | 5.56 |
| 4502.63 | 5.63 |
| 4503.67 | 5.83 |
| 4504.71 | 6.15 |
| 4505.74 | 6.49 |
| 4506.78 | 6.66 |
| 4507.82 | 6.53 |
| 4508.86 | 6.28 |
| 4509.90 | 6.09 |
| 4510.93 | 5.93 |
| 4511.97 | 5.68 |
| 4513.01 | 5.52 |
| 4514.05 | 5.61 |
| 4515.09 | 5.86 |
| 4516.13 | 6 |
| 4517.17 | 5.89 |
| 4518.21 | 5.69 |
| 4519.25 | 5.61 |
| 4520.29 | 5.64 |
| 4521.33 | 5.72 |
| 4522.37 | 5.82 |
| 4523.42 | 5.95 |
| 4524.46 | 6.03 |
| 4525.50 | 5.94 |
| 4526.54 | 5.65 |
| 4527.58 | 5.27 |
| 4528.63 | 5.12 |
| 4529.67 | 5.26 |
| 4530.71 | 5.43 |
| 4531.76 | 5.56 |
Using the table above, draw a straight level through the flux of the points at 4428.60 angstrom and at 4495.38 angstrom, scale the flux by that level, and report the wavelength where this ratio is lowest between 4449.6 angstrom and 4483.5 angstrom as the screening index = 4457.24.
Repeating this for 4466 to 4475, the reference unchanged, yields 4466.49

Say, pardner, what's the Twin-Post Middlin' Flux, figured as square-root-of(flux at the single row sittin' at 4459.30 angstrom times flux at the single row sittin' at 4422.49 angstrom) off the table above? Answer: 5.56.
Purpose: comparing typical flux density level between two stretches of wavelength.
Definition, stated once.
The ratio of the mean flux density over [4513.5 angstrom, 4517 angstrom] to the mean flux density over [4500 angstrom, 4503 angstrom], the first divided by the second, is 1.04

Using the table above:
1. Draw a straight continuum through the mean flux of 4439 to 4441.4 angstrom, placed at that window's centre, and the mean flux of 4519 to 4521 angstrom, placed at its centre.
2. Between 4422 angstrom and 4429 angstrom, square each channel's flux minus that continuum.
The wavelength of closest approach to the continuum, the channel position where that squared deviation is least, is 4427.58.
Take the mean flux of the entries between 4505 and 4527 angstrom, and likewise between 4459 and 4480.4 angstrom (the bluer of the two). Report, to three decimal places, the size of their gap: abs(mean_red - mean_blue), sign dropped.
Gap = 0.025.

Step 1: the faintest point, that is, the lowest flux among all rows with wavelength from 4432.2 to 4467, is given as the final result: 5.44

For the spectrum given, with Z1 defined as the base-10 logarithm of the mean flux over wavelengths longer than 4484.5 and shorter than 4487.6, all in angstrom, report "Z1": 0.801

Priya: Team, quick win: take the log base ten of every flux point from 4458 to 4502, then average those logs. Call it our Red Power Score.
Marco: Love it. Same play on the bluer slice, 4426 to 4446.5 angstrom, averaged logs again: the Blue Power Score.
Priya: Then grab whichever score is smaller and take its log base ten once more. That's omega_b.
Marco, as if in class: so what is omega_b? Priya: -0.113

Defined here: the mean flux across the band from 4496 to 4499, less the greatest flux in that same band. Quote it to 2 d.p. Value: -0.08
